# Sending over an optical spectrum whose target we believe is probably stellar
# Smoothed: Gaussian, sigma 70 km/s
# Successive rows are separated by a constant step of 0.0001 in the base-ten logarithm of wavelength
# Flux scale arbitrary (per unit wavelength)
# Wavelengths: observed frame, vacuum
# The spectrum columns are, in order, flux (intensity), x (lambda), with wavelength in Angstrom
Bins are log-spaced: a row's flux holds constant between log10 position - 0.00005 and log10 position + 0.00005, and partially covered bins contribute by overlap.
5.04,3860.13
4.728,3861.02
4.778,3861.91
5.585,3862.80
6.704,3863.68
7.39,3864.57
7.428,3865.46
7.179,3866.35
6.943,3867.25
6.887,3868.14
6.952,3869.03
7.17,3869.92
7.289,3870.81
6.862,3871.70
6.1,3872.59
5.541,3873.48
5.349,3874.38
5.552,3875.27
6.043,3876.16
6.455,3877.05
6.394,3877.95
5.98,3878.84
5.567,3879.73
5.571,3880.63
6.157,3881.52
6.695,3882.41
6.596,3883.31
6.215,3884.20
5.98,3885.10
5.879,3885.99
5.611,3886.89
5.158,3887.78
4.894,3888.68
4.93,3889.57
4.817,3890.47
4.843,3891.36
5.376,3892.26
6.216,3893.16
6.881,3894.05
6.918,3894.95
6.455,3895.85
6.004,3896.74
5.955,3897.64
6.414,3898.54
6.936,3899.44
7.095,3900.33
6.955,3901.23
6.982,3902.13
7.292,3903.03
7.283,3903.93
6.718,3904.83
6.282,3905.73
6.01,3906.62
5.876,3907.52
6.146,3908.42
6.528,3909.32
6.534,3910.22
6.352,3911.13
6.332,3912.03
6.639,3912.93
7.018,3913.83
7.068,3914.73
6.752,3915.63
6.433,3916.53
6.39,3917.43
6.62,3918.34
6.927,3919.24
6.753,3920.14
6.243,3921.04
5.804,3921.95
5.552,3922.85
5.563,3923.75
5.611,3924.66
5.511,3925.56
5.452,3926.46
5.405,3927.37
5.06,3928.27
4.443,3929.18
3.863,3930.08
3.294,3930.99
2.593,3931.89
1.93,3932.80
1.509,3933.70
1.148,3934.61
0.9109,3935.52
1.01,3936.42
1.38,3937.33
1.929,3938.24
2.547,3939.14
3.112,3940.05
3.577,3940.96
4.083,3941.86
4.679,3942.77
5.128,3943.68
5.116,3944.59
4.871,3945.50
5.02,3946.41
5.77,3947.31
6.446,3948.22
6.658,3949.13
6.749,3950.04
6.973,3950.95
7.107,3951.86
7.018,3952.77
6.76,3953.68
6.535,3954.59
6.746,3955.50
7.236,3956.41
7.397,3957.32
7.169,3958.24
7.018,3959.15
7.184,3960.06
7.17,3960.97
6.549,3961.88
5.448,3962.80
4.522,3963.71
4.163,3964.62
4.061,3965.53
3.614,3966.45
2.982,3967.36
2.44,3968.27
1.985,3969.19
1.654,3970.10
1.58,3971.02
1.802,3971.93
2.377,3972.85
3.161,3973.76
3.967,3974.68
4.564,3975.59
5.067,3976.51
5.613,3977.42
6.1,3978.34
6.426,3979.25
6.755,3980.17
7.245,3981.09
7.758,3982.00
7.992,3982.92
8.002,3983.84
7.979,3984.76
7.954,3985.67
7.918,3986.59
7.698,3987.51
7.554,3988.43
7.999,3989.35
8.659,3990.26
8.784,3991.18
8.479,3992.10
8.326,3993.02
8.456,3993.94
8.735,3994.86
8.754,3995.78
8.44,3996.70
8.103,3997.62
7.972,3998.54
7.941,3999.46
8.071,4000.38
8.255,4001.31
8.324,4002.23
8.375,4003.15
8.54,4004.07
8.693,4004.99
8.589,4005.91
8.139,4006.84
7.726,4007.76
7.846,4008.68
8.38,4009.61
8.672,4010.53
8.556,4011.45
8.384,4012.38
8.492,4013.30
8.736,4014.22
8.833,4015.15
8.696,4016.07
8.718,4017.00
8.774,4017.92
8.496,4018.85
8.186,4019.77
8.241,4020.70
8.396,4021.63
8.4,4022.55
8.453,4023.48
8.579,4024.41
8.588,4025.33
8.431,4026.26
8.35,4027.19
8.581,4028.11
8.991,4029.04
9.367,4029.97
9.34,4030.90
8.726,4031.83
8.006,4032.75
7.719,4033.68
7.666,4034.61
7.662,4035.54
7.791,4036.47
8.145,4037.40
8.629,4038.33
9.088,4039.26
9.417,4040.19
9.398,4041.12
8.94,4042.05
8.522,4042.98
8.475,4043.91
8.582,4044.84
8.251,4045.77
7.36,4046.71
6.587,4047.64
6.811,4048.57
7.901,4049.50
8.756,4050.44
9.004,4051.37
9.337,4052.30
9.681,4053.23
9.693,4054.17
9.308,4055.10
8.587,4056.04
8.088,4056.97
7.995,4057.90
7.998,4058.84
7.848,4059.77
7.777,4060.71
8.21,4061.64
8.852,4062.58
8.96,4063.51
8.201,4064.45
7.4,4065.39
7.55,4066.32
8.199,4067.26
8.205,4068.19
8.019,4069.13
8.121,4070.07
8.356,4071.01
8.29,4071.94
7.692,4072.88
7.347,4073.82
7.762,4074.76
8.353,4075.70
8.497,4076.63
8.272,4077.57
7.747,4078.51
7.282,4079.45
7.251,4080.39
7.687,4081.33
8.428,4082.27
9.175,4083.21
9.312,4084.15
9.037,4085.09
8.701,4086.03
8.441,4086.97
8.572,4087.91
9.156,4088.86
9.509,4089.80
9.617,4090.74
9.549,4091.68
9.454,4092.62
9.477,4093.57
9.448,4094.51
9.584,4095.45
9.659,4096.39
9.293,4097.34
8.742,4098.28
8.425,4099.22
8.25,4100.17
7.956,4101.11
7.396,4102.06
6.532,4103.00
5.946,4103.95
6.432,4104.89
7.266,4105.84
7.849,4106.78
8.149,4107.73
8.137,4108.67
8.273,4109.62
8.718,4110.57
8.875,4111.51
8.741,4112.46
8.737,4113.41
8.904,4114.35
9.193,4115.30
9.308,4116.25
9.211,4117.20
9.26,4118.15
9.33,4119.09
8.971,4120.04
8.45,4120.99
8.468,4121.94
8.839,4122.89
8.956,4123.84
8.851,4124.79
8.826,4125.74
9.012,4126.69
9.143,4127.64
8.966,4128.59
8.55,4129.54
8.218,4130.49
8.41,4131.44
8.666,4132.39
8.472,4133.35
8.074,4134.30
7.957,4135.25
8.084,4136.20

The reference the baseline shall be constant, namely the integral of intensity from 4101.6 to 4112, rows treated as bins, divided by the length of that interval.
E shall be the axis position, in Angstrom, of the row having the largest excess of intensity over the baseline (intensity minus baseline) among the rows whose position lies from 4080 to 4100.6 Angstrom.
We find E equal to 4096.39 Angstrom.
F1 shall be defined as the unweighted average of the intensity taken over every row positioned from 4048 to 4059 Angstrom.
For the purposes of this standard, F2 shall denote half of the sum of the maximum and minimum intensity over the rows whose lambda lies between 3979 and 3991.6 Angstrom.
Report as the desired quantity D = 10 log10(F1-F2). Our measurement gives 0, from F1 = 8.60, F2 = 7.6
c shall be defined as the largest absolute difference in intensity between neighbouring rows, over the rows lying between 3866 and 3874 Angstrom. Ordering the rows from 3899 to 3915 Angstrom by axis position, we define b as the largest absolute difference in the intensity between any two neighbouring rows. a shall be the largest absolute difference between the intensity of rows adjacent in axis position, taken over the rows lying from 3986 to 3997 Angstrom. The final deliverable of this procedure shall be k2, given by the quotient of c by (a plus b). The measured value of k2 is 0.62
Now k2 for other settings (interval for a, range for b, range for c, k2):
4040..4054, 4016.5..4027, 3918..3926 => 0.36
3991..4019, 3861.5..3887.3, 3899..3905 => 0.34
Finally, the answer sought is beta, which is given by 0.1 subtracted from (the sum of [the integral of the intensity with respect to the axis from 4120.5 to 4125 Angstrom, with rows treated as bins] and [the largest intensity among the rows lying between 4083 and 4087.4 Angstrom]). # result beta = 48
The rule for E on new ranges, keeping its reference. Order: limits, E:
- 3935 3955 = 3951.86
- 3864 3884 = 3865.46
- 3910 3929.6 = 3914.73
